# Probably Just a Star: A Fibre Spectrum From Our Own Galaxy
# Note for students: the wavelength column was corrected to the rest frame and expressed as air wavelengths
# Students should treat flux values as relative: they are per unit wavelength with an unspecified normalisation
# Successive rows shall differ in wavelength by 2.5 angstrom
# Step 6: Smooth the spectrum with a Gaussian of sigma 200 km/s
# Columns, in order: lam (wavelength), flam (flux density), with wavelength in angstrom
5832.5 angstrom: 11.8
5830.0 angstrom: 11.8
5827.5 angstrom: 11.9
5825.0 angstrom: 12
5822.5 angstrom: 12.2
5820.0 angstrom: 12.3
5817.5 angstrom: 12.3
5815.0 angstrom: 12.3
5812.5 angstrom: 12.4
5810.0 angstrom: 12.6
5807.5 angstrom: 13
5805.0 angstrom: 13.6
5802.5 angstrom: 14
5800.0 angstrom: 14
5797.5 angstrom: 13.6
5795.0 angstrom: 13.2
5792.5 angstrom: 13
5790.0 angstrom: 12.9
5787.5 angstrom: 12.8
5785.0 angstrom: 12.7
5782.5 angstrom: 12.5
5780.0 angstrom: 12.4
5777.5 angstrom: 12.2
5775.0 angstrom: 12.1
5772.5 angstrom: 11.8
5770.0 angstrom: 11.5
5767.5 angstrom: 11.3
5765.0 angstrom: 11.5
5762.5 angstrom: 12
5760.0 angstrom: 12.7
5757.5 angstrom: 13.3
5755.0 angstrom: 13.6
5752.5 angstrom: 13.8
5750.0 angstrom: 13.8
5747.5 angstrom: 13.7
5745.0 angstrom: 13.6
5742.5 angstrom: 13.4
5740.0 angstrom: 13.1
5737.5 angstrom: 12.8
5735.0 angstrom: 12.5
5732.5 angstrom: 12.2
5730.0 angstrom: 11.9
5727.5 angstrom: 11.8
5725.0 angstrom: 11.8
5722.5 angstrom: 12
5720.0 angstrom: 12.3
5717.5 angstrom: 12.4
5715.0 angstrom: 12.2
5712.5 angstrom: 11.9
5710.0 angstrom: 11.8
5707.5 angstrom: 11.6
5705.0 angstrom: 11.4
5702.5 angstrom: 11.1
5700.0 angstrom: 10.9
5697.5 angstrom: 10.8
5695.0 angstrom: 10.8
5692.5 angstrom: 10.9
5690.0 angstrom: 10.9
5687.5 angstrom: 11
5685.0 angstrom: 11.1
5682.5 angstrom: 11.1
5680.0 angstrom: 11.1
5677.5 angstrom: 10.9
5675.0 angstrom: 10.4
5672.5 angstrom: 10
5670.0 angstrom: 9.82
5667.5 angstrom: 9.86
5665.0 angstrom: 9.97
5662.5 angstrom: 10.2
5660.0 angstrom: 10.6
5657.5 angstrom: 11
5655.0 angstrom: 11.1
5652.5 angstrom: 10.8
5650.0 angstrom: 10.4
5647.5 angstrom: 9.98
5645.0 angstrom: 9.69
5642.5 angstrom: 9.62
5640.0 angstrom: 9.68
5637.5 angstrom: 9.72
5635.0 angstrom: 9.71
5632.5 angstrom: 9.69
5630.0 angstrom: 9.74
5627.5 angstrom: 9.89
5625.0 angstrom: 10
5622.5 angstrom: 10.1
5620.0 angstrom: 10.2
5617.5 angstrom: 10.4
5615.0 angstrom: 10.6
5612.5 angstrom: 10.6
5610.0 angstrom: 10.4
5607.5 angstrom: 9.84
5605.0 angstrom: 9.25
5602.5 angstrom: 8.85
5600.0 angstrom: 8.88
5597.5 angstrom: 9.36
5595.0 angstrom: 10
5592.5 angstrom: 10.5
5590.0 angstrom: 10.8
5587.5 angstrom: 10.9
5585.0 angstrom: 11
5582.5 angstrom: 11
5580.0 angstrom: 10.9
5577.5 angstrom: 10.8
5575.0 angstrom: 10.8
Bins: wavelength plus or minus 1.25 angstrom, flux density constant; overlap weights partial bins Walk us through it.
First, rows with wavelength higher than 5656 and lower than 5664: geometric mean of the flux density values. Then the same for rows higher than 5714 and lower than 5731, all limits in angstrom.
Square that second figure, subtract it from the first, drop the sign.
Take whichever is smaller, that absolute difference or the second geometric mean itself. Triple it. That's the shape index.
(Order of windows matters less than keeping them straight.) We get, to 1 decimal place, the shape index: 36.2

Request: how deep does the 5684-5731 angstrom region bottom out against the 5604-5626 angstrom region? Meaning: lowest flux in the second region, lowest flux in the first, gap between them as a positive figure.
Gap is 1.55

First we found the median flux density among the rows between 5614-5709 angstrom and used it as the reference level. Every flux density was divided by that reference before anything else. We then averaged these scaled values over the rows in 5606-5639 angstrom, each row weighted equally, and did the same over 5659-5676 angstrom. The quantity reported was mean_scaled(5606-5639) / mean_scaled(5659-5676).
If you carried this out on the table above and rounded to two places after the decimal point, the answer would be 0.99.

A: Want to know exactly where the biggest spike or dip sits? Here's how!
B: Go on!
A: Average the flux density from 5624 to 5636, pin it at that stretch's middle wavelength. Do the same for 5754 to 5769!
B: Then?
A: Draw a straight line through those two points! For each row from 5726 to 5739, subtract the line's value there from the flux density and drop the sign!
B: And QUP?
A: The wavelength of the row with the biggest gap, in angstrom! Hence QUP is 5737.5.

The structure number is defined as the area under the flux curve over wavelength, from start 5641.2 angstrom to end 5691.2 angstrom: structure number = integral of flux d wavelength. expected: 524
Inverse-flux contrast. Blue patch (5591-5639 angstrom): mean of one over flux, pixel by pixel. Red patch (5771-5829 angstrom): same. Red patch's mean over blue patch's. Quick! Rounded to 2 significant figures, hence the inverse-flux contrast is 0.78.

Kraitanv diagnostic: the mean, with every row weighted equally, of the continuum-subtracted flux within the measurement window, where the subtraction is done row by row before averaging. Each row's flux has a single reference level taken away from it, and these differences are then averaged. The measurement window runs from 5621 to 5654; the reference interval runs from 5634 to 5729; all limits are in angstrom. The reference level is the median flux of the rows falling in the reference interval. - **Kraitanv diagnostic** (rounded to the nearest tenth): -1.0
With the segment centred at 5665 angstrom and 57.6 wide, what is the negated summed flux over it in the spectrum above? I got -240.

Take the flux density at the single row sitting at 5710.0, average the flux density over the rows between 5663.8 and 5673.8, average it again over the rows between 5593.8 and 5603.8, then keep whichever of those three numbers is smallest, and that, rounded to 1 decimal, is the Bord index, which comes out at 9.3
